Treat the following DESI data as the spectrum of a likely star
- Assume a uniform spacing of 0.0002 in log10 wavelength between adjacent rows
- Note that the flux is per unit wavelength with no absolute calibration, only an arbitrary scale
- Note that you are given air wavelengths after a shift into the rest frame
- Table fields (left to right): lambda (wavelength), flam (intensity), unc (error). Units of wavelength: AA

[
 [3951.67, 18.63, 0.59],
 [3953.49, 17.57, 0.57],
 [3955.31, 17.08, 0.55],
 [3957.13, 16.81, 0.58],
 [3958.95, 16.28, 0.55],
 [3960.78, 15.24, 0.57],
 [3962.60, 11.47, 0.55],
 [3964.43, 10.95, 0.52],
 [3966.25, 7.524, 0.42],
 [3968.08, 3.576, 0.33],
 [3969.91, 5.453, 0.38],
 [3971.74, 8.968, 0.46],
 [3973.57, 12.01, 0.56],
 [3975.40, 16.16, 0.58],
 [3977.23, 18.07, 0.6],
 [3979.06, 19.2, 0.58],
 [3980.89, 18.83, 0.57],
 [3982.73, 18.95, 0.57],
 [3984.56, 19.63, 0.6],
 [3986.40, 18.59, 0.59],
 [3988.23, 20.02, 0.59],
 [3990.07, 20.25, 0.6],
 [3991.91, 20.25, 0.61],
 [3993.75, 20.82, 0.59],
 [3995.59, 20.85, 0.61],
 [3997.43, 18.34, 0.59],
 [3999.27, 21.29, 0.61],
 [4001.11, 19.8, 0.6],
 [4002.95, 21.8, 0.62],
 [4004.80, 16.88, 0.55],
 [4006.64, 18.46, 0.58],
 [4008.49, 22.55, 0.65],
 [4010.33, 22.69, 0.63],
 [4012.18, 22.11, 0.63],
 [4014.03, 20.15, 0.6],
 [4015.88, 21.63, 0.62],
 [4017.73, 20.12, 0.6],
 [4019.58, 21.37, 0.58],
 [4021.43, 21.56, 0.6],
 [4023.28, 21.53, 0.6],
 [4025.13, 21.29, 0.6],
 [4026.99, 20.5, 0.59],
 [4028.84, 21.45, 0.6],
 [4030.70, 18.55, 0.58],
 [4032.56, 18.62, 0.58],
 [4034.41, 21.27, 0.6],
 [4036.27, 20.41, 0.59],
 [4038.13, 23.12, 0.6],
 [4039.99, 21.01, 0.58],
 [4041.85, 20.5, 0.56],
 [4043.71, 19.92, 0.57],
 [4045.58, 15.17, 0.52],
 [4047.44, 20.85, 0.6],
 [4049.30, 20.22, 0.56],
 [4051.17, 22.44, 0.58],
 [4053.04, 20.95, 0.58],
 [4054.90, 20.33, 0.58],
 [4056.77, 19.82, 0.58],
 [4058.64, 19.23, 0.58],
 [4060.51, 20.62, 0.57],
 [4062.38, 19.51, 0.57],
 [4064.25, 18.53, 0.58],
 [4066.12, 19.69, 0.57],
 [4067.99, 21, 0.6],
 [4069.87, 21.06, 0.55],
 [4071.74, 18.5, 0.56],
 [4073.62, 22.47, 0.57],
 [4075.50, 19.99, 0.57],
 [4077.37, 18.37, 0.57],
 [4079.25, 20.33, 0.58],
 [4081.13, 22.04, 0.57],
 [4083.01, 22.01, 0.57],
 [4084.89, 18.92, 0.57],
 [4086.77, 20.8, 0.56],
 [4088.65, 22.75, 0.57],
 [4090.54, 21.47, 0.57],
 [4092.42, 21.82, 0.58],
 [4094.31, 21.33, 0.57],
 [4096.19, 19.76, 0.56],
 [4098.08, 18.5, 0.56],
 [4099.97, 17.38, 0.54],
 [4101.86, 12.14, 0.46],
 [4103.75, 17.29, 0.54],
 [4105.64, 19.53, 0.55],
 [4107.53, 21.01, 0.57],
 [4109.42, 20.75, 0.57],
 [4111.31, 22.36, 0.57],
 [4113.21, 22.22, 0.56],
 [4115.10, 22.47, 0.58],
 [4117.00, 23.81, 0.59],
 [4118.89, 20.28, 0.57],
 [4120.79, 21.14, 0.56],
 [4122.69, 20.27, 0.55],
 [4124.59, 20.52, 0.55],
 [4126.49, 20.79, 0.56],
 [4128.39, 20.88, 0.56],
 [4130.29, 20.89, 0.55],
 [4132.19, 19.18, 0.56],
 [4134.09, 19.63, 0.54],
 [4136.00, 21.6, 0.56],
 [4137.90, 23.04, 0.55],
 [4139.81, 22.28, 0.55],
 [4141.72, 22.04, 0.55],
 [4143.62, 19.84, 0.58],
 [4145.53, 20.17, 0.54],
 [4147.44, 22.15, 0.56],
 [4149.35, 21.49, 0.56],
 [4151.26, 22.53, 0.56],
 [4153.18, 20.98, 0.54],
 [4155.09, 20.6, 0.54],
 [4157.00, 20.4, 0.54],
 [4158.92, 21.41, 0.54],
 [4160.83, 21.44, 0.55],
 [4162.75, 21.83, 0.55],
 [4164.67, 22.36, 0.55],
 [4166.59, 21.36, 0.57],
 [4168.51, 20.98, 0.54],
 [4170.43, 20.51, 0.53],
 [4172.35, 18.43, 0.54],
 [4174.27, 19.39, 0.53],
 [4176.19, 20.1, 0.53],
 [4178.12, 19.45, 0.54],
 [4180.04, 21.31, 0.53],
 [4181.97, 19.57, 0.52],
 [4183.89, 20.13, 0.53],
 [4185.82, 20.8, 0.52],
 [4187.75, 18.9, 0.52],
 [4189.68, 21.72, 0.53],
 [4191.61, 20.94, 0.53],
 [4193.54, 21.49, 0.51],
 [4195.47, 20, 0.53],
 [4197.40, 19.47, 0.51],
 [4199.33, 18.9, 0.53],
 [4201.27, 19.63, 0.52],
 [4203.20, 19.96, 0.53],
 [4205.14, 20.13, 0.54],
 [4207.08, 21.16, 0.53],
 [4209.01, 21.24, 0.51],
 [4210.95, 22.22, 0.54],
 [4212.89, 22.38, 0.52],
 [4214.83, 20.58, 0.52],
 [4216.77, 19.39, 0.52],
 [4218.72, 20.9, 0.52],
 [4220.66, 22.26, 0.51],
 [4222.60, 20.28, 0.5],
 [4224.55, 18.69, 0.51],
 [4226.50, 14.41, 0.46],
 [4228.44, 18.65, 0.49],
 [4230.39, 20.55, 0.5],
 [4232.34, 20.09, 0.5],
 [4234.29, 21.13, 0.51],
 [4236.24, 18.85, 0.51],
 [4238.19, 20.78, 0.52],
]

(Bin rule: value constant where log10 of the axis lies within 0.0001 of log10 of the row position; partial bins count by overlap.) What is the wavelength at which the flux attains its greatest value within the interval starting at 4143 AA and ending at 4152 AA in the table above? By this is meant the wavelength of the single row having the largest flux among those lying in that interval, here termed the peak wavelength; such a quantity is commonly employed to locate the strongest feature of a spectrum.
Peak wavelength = 4151.26 AA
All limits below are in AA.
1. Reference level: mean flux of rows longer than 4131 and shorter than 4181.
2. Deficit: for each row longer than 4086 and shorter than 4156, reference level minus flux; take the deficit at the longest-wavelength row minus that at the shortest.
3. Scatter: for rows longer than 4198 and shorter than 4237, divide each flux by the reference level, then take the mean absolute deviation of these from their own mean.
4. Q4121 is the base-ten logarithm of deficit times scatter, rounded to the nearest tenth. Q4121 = -1.9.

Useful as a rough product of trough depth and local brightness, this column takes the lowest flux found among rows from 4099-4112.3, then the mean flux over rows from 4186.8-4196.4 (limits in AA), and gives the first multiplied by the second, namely 250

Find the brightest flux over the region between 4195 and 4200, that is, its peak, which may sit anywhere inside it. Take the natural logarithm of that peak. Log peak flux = 2.996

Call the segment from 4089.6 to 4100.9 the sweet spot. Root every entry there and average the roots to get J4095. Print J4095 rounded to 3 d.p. 4.473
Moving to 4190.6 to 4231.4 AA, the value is 4.485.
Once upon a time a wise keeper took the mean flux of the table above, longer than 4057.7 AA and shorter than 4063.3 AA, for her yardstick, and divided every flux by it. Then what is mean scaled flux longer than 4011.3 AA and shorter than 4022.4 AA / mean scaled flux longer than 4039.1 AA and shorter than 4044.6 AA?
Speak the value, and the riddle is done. 1.03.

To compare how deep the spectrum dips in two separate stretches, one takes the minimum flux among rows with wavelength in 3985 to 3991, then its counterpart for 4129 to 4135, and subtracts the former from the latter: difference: 1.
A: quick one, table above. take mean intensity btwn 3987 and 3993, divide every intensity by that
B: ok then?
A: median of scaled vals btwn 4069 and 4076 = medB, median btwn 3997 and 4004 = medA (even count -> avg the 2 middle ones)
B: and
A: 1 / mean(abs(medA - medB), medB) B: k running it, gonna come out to 1.96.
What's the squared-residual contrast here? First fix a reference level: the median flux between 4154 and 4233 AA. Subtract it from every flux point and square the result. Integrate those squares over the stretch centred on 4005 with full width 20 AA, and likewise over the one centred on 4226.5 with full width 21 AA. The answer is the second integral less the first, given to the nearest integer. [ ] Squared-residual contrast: 33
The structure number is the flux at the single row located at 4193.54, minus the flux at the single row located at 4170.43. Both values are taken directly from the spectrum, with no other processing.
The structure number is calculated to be 1.0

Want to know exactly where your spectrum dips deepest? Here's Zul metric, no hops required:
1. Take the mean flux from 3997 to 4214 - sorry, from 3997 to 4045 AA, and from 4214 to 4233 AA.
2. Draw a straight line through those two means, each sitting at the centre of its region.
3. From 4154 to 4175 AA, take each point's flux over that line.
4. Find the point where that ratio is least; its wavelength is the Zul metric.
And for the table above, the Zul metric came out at 4172.35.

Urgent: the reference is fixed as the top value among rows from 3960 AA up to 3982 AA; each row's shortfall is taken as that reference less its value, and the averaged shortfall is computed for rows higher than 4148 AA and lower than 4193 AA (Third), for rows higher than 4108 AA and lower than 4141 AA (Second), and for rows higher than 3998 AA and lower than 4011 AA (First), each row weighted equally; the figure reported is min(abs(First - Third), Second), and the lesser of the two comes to -2.1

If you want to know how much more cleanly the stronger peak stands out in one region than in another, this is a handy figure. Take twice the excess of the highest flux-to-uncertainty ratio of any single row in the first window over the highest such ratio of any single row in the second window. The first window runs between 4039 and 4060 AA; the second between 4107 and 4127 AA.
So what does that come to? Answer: -3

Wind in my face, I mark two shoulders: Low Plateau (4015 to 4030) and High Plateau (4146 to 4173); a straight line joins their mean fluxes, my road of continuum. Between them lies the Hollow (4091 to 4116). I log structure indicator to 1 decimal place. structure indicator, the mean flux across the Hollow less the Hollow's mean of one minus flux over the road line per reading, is 19.7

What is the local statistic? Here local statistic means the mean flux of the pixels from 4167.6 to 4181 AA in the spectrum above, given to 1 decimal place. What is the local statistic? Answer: 20.0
